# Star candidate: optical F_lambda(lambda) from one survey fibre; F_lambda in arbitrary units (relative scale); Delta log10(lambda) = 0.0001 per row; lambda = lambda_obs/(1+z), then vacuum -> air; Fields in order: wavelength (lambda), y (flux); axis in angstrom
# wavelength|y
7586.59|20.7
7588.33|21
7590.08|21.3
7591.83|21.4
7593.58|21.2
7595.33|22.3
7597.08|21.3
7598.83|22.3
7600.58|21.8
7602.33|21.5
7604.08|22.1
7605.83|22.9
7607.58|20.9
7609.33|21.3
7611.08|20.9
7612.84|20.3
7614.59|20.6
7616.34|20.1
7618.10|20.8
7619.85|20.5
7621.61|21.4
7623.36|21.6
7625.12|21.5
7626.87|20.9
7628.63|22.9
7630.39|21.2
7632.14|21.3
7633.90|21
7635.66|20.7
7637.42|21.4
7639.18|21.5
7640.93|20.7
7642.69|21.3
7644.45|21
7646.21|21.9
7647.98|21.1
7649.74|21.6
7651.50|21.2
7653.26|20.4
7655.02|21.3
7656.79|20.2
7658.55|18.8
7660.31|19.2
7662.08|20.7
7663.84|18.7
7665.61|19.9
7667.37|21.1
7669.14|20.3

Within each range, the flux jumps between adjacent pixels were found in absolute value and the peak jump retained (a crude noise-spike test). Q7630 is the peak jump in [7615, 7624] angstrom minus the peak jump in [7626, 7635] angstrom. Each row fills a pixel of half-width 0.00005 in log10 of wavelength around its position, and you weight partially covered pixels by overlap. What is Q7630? -1.1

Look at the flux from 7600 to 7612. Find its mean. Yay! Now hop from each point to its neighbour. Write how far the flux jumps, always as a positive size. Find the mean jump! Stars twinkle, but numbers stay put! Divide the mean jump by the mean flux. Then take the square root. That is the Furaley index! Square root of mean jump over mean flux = 0.186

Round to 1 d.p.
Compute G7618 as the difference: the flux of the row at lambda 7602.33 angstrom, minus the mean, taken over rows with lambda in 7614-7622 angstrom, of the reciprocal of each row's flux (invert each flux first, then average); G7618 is 21.5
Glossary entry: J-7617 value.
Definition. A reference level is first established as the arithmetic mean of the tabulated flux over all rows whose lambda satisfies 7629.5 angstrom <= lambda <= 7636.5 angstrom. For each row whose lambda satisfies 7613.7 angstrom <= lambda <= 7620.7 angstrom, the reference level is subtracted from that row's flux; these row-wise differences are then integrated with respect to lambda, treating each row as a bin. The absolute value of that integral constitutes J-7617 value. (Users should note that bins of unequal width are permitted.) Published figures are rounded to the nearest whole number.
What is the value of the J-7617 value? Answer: 4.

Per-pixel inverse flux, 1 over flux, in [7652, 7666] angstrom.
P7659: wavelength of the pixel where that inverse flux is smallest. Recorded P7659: 7655.02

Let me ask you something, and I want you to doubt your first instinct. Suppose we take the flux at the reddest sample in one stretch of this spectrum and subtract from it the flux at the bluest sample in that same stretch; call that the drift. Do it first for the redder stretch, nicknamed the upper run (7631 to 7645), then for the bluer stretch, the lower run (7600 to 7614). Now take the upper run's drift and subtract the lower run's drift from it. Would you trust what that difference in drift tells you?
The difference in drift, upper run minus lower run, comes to 1.2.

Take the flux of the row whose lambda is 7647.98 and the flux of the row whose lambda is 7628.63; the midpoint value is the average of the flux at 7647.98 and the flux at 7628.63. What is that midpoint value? 22.0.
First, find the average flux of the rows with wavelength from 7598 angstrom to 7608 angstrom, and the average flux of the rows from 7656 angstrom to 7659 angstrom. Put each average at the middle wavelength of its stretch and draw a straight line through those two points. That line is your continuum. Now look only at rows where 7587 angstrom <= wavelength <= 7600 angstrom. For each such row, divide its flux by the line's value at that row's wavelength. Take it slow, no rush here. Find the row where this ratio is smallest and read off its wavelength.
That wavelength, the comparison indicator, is 7588.33 angstrom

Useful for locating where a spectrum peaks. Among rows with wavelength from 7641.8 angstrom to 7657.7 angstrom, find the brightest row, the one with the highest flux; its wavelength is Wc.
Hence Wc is 7646.21 angstrom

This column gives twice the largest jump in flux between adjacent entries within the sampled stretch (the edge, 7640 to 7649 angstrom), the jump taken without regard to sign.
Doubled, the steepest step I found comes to 1.80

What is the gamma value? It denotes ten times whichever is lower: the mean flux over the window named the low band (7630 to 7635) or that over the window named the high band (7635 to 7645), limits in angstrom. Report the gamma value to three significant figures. 211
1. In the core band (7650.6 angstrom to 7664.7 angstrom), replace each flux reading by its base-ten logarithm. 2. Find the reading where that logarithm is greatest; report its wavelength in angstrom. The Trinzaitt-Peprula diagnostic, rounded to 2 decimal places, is 7655.02 angstrom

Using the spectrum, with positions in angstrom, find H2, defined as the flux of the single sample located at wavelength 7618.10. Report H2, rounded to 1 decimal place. 20.8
